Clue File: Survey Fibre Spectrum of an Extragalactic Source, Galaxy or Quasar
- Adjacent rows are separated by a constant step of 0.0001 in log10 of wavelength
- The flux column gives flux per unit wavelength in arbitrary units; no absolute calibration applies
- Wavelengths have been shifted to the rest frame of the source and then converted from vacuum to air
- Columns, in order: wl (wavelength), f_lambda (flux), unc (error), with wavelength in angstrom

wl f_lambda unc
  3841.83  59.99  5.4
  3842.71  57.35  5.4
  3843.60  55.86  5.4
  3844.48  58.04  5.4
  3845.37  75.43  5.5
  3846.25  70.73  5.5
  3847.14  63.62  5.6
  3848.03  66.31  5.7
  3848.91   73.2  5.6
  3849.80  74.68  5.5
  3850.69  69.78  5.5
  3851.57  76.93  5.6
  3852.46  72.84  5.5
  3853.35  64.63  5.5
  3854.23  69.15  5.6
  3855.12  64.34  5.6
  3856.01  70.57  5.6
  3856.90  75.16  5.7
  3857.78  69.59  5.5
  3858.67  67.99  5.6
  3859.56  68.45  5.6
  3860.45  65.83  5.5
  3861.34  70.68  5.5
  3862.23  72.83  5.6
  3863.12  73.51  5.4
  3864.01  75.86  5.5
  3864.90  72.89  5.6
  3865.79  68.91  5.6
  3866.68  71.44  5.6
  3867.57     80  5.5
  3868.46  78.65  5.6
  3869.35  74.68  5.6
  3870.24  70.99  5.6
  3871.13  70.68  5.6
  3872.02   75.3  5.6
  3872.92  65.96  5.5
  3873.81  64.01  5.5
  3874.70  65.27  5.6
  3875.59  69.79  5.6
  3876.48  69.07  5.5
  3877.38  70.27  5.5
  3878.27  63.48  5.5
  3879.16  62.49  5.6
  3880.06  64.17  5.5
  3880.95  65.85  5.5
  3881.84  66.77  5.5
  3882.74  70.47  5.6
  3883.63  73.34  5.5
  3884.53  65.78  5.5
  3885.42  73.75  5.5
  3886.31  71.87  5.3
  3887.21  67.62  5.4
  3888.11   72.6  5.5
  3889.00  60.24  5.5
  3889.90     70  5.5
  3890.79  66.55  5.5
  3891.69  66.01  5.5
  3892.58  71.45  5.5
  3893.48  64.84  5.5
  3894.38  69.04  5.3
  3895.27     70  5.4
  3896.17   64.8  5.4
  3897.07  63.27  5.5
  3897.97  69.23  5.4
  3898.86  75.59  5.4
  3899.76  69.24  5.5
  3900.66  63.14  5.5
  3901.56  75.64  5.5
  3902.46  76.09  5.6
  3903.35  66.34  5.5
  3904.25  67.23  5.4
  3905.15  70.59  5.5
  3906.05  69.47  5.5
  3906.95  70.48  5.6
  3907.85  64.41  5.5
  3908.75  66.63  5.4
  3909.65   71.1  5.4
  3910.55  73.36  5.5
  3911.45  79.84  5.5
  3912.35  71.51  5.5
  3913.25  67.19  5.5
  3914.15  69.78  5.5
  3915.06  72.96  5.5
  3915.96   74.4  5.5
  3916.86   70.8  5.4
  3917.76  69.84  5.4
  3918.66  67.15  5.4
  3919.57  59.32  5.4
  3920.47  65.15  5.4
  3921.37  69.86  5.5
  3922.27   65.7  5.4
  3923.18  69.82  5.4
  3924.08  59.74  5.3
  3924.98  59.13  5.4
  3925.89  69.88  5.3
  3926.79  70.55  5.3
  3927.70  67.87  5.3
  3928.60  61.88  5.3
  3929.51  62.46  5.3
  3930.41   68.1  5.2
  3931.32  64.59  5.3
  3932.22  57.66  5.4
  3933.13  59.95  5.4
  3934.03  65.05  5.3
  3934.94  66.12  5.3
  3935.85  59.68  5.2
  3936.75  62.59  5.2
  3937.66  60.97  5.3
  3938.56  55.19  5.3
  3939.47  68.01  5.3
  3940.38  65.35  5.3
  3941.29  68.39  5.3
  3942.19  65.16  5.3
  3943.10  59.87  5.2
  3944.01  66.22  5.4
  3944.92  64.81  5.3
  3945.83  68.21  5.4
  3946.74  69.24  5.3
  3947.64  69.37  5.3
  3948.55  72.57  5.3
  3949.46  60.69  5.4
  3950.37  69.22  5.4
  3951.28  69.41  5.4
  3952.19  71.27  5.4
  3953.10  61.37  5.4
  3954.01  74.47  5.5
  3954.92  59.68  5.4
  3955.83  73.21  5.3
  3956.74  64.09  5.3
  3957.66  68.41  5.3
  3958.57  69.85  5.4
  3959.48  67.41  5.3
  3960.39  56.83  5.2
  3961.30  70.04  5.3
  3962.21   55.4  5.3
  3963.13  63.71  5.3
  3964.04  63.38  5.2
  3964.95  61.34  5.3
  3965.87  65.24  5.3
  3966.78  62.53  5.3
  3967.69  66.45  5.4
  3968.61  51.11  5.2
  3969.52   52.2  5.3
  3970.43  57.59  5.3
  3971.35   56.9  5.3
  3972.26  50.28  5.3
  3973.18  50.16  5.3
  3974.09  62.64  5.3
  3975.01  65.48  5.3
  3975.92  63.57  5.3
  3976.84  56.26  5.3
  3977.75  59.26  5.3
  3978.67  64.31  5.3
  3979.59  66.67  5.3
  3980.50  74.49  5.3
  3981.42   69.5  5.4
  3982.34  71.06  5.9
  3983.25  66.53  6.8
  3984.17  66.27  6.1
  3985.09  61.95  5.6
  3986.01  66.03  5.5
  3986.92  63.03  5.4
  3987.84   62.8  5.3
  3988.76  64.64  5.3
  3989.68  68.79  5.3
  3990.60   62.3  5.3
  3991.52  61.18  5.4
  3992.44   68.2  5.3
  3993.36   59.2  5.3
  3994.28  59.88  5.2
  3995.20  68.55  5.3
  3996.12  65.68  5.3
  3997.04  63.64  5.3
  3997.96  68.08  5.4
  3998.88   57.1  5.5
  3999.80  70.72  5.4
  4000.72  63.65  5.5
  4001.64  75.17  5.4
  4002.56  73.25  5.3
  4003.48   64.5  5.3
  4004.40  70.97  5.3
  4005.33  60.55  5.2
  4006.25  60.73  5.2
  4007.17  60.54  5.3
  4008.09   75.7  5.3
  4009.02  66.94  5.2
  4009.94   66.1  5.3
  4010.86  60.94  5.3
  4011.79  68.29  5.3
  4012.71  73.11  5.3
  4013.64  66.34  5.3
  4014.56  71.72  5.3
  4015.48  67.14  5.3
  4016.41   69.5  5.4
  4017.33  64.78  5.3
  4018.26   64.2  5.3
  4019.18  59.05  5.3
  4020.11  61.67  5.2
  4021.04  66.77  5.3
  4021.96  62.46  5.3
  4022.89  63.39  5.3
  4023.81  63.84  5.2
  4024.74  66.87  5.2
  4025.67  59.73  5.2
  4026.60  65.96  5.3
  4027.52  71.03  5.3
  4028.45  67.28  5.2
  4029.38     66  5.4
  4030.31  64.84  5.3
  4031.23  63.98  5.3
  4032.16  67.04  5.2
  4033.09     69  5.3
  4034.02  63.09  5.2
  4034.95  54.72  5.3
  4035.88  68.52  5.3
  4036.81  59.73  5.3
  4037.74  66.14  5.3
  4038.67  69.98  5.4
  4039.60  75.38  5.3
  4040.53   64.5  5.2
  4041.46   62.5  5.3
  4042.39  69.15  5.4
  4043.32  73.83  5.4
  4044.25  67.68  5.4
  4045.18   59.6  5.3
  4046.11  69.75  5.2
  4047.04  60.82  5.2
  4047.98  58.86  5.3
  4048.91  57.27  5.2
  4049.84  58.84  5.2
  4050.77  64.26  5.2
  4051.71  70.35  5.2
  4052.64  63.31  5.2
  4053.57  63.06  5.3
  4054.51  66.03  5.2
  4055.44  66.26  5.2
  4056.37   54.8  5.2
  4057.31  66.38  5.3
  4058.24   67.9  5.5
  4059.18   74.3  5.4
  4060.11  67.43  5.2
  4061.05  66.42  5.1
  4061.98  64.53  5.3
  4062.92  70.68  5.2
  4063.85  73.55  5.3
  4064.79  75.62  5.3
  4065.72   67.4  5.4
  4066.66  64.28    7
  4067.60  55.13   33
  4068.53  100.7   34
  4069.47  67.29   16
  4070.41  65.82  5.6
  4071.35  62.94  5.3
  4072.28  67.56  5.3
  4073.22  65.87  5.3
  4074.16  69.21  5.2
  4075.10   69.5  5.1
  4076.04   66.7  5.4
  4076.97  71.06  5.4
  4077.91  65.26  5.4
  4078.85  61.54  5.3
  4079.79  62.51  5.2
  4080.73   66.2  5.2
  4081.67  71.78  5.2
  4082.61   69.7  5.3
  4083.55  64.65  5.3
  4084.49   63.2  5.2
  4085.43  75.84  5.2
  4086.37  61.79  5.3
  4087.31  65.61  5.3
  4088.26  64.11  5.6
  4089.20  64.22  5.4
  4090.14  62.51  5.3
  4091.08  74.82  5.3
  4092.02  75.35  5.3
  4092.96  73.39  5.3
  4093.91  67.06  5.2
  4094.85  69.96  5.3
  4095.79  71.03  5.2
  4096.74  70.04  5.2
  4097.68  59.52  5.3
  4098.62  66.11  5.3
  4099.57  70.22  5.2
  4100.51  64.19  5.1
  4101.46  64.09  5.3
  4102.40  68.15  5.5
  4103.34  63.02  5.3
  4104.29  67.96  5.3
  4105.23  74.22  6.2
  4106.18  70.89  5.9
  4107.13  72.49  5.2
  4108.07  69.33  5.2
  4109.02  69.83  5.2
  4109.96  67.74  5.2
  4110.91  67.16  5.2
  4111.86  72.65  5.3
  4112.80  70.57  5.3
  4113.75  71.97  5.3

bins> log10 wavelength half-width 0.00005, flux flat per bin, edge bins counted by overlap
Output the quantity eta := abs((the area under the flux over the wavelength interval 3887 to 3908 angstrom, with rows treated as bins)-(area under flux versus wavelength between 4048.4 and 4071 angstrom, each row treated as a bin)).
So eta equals 77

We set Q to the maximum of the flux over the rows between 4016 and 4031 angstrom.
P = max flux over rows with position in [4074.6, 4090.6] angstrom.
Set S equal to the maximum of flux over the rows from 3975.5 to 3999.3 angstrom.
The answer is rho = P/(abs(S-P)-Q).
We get -1.09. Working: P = 75.84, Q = 71.03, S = 74.49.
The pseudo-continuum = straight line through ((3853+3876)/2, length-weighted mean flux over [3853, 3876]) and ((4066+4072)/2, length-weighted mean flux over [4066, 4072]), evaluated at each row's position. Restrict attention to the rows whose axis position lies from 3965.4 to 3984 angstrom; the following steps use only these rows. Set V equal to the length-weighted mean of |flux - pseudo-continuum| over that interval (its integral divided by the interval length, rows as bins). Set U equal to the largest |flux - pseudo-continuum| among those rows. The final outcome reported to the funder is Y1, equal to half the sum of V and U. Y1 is 14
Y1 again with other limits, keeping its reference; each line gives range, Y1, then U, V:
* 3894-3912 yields 7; 9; 3.6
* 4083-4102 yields 7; 9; 4.5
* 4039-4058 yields 10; 15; 5.8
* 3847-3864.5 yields 5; 7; 3.3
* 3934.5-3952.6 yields 10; 15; 4.9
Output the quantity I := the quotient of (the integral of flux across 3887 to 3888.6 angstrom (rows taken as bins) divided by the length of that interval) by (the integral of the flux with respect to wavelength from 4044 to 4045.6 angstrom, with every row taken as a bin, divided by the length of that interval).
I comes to 1.11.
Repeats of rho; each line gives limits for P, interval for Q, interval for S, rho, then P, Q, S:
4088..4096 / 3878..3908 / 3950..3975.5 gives -1.00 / 75.35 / 76.09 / 74.47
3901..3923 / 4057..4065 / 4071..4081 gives -1.19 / 79.84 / 75.62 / 71.06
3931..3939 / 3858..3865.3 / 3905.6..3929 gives -1.06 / 66.12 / 75.86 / 79.84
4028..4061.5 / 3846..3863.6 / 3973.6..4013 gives -0.98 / 75.38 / 76.93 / 75.7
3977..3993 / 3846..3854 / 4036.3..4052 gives -0.98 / 74.49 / 76.93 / 75.38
